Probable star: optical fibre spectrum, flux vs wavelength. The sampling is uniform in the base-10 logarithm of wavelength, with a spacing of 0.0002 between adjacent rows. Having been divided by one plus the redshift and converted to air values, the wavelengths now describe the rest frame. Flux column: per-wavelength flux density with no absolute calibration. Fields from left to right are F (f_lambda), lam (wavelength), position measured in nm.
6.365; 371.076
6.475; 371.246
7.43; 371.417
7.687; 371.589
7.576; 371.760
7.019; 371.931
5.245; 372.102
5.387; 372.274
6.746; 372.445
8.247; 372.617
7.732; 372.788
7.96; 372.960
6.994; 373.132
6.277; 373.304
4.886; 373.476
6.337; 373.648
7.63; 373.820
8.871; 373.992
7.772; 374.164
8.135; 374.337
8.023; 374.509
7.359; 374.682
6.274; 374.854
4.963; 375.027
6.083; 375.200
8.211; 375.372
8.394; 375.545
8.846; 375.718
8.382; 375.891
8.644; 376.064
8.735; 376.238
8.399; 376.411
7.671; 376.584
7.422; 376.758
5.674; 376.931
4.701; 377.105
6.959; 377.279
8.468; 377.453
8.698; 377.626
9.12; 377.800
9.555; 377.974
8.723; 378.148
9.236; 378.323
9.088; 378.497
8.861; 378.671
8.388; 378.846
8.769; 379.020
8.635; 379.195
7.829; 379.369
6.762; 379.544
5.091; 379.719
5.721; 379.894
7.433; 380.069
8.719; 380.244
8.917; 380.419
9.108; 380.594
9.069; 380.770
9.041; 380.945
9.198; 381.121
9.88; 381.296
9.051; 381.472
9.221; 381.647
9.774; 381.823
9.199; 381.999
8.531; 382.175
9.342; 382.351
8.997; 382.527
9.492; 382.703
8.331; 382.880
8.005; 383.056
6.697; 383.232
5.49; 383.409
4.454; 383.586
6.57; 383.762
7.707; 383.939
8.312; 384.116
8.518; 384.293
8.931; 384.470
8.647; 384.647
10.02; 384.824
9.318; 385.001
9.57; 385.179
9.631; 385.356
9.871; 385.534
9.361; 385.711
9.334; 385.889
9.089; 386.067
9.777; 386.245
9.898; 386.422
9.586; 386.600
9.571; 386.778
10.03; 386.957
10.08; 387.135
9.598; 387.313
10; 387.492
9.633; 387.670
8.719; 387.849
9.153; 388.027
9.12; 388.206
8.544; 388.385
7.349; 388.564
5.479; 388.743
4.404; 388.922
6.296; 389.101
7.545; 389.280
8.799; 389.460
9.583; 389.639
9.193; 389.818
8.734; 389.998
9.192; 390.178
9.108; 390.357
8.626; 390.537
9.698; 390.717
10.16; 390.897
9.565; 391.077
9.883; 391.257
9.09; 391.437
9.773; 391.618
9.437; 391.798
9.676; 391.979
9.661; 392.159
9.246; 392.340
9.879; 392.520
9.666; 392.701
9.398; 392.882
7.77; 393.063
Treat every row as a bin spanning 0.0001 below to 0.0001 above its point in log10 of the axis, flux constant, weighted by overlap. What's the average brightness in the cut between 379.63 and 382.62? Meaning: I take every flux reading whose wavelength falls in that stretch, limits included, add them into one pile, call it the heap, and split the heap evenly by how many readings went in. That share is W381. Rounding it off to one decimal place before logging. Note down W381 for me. 8.6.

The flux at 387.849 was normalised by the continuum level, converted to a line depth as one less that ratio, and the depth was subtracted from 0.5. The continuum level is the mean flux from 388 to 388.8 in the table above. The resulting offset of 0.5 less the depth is 0.60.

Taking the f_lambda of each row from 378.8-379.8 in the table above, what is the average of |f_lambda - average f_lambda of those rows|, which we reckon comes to 1.1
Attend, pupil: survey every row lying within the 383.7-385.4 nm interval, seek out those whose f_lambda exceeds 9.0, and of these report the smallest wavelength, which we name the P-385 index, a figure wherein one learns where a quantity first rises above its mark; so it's 384.824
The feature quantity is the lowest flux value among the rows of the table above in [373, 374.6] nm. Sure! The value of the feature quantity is 4.886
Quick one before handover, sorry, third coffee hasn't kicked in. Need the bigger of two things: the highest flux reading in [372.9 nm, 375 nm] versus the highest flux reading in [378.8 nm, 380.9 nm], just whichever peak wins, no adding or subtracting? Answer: 9.1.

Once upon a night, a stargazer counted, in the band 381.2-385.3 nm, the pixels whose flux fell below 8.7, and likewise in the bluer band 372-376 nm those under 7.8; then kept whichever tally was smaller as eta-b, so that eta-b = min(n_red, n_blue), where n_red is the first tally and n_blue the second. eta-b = 11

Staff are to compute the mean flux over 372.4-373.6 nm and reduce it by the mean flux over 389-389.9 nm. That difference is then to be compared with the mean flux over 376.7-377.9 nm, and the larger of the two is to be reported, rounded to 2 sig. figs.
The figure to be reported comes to 7.3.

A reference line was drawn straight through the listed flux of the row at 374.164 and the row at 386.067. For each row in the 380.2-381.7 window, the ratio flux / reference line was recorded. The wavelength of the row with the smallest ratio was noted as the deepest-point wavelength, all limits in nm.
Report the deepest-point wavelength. 380.244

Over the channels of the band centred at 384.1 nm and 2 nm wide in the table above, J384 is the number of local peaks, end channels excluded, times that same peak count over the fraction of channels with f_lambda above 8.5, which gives 8.8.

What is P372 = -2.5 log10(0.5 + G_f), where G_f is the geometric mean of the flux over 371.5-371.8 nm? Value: -2.28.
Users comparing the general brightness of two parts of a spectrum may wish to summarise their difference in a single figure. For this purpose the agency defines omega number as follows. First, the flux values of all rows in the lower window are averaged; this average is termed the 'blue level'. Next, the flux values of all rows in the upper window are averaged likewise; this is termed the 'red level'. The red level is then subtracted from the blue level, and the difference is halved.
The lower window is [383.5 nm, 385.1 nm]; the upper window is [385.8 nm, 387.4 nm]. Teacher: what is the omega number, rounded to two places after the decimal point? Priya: -0.80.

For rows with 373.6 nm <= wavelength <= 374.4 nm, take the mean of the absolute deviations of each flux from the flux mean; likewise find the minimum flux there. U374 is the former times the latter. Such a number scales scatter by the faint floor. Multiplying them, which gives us 3.9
